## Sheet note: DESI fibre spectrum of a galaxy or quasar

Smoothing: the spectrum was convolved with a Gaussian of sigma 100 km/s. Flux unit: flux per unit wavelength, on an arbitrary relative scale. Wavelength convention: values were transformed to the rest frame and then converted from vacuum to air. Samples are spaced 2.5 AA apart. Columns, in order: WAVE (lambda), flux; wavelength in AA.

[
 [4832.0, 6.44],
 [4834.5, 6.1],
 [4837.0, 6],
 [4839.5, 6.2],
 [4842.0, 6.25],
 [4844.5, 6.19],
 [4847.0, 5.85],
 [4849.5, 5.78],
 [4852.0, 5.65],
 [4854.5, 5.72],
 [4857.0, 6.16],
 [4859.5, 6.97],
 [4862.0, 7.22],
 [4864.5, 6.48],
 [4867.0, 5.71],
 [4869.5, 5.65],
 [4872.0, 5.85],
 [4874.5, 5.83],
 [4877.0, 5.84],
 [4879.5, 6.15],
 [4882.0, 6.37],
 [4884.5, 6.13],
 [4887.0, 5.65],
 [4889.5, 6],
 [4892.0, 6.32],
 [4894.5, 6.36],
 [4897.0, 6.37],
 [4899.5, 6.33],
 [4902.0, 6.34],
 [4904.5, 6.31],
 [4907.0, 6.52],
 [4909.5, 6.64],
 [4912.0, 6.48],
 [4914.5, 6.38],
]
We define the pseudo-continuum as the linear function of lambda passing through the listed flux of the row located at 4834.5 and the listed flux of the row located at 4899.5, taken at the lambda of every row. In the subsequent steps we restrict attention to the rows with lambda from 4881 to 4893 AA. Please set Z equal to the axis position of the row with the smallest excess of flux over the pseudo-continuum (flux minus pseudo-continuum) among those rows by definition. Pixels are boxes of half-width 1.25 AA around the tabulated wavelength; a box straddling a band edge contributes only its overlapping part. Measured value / 4887.0 AA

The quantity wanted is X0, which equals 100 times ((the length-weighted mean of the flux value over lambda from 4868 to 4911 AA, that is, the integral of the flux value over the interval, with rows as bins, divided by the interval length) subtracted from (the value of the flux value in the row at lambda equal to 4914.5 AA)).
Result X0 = 22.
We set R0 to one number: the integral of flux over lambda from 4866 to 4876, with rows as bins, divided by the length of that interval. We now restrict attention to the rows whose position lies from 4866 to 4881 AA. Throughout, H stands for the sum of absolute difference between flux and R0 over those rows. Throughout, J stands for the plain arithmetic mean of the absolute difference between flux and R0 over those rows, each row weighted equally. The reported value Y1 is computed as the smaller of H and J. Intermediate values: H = 0.8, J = 0.1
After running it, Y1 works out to 0.1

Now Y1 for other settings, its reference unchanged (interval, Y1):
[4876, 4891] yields 0.3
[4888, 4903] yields 0.5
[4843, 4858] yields 0.2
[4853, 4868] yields 0.6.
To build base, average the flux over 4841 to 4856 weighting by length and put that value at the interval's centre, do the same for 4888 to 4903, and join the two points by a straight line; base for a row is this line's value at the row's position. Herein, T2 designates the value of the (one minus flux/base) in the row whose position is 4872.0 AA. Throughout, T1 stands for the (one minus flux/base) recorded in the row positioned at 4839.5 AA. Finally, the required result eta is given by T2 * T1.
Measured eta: -0.0025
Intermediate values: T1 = -0.063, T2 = 0.04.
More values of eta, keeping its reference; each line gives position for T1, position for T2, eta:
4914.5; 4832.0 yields -0.0008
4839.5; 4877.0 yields -0.0030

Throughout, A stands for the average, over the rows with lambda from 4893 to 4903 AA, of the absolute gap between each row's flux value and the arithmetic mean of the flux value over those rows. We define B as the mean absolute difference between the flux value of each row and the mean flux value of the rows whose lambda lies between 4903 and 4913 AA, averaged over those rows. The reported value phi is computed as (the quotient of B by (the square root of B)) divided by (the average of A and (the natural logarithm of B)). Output -0.3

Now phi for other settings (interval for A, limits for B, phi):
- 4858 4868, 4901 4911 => -0.5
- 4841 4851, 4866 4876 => -0.2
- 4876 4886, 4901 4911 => -0.4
